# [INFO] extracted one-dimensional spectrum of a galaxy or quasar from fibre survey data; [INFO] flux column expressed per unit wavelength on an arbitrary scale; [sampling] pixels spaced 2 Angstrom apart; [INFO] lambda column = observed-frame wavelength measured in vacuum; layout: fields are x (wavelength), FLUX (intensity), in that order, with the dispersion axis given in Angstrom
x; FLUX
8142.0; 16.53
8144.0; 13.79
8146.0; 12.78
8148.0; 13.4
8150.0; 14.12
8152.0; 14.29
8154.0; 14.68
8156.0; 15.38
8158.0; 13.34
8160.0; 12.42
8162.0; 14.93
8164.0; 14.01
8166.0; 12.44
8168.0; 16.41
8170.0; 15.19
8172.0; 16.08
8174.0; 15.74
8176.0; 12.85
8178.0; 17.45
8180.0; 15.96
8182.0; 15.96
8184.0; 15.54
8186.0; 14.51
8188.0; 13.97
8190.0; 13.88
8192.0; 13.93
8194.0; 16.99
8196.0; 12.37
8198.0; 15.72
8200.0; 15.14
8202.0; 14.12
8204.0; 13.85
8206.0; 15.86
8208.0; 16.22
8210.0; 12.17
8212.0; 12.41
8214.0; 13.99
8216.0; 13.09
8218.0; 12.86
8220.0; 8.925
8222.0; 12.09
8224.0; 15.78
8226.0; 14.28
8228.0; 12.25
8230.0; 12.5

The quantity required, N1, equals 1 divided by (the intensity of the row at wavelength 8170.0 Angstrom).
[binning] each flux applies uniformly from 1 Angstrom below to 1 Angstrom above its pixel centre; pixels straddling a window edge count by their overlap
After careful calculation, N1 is 0.066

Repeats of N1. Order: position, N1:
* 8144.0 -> 0.073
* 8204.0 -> 0.072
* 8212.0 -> 0.081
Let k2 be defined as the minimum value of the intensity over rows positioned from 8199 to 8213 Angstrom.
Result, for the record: 12.17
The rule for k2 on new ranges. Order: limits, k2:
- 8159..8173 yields 12.42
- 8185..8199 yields 12.37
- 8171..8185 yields 12.85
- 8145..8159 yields 12.78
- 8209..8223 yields 8.925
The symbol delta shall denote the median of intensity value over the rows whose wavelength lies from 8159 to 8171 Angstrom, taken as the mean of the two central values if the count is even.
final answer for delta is 14.5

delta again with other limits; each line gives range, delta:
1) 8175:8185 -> 16.0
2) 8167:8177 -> 15.7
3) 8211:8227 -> 13.0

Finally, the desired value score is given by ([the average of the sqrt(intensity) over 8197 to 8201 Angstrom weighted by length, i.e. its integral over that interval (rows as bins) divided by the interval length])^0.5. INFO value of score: 1.98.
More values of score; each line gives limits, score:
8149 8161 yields 1.94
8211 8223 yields 1.87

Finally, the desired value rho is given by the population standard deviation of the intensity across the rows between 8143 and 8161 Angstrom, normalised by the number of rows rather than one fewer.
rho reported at 0.88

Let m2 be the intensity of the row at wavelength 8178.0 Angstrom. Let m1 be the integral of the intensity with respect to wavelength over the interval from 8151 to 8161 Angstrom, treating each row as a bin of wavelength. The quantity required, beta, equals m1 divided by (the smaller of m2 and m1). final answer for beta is 8.0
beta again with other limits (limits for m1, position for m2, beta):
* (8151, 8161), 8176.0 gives 10.9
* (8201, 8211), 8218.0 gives 11.2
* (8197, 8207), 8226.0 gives 10.5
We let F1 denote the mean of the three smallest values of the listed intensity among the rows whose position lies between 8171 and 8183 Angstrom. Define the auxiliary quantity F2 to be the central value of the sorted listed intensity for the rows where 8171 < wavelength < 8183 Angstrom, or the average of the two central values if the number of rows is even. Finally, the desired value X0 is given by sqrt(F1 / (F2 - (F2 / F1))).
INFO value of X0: 0.999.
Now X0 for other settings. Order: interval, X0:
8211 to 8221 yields 0.986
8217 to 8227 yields 0.982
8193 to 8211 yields 0.958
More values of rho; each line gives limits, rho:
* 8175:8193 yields 1.35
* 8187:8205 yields 1.25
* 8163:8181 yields 1.59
